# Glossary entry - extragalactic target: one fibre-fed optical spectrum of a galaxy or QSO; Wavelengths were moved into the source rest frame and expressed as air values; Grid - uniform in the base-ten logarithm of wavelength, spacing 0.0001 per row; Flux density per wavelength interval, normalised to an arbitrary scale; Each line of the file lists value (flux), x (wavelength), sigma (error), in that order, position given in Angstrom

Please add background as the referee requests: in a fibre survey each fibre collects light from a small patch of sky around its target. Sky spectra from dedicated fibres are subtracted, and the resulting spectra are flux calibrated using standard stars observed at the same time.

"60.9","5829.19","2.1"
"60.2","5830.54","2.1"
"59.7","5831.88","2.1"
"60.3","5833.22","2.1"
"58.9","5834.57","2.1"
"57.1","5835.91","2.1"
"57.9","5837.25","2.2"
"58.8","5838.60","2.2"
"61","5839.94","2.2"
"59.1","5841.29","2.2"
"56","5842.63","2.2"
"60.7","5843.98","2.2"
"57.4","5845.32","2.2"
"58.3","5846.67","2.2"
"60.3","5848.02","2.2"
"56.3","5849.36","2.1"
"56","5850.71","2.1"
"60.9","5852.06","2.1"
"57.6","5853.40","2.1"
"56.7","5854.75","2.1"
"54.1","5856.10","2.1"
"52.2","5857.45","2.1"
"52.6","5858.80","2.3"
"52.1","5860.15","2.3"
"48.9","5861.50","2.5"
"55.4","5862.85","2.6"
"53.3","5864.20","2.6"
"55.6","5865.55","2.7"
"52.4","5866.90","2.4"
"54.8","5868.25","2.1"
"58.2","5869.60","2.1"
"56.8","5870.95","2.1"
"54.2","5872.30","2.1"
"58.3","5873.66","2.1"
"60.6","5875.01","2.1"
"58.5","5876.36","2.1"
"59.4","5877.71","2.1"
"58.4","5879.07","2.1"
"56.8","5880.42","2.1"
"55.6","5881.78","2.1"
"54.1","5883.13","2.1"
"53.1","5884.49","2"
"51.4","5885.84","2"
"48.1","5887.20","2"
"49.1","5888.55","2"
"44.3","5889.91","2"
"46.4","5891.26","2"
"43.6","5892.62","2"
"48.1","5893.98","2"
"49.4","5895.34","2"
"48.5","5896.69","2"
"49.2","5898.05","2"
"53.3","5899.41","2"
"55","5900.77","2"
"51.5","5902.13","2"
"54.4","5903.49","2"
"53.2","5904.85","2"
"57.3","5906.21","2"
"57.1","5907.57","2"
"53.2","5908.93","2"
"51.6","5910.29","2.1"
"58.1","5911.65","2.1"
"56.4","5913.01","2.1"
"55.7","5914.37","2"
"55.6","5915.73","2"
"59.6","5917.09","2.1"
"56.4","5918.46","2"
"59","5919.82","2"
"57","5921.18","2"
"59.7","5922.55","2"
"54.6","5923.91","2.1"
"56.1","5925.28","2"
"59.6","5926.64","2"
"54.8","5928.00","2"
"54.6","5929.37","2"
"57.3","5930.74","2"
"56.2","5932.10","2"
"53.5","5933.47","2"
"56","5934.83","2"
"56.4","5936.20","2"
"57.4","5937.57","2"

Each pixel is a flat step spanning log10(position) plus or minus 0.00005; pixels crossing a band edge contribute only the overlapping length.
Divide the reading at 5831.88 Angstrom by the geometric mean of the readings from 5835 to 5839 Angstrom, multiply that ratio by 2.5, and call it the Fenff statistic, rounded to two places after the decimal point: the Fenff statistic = 2.58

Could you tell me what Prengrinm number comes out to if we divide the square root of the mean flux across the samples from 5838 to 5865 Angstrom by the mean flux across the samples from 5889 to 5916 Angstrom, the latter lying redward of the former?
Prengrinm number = 0.144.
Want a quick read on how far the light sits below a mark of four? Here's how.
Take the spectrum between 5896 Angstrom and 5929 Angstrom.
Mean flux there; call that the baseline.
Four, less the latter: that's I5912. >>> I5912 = -51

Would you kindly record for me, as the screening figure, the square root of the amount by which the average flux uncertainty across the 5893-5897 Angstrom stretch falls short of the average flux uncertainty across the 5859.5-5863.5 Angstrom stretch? 0.68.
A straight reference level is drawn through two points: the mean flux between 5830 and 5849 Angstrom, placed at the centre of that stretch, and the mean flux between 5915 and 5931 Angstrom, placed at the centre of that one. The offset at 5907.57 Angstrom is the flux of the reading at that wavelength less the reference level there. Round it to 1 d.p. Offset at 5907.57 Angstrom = -0.3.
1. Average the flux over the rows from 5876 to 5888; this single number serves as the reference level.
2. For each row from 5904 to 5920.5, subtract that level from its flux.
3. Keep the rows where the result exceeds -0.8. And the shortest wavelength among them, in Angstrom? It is 5906.21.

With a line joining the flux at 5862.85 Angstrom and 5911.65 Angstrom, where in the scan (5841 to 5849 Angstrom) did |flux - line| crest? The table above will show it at 5843.98 Angstrom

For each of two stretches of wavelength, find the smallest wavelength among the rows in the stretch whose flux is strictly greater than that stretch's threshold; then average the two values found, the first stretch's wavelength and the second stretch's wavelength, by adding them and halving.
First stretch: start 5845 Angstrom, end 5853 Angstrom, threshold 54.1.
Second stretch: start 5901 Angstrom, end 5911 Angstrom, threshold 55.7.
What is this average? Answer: 5875.8 Angstrom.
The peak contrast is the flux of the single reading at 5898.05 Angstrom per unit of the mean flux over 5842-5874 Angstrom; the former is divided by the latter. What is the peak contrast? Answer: 0.88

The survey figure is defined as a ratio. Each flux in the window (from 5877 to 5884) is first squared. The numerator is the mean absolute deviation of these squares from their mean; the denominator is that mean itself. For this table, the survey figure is 0.058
